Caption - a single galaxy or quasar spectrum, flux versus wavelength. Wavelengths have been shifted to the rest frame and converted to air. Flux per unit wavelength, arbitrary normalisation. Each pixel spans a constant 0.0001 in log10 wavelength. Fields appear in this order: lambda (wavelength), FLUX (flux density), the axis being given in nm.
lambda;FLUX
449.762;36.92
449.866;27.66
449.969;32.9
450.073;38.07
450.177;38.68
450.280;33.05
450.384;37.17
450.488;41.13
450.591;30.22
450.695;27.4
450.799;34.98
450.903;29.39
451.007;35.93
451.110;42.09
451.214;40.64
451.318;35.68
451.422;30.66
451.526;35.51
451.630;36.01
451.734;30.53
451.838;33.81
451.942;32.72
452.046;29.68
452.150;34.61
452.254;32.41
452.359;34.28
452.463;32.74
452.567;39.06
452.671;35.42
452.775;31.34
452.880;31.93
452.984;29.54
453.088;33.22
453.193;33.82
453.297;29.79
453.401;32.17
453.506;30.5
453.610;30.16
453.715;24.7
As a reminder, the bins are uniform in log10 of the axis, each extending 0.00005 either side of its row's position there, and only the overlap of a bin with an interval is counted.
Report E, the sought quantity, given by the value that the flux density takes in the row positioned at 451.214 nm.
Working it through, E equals 40.64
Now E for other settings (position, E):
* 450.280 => 33.05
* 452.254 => 32.41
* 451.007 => 35.93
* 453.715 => 24.7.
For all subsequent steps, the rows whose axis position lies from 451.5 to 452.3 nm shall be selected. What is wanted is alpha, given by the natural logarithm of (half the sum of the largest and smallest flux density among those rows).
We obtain 3.49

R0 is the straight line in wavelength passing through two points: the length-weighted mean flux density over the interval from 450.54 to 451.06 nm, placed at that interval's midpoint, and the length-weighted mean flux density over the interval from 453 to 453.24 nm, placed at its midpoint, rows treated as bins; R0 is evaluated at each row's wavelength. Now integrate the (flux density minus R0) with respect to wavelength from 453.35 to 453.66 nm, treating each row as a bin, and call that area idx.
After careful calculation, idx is -0.7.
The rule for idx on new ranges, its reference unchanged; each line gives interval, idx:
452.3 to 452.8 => 1.1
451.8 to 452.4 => 0.3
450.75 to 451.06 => 0.6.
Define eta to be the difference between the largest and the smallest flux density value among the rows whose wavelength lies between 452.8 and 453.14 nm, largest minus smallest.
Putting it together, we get 3.7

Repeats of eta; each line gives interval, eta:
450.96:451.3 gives 6.2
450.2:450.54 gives 8.1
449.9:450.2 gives 5.8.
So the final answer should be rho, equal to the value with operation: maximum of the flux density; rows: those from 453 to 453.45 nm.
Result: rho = 33.82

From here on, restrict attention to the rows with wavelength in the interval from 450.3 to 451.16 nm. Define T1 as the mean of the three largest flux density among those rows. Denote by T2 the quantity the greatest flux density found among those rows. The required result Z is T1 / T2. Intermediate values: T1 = 40.1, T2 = 42.09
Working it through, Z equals 0.953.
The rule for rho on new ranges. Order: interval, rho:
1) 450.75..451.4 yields 42.09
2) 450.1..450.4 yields 38.68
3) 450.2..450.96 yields 41.13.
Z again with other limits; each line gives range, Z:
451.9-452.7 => 0.931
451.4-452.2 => 0.982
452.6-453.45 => 0.964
